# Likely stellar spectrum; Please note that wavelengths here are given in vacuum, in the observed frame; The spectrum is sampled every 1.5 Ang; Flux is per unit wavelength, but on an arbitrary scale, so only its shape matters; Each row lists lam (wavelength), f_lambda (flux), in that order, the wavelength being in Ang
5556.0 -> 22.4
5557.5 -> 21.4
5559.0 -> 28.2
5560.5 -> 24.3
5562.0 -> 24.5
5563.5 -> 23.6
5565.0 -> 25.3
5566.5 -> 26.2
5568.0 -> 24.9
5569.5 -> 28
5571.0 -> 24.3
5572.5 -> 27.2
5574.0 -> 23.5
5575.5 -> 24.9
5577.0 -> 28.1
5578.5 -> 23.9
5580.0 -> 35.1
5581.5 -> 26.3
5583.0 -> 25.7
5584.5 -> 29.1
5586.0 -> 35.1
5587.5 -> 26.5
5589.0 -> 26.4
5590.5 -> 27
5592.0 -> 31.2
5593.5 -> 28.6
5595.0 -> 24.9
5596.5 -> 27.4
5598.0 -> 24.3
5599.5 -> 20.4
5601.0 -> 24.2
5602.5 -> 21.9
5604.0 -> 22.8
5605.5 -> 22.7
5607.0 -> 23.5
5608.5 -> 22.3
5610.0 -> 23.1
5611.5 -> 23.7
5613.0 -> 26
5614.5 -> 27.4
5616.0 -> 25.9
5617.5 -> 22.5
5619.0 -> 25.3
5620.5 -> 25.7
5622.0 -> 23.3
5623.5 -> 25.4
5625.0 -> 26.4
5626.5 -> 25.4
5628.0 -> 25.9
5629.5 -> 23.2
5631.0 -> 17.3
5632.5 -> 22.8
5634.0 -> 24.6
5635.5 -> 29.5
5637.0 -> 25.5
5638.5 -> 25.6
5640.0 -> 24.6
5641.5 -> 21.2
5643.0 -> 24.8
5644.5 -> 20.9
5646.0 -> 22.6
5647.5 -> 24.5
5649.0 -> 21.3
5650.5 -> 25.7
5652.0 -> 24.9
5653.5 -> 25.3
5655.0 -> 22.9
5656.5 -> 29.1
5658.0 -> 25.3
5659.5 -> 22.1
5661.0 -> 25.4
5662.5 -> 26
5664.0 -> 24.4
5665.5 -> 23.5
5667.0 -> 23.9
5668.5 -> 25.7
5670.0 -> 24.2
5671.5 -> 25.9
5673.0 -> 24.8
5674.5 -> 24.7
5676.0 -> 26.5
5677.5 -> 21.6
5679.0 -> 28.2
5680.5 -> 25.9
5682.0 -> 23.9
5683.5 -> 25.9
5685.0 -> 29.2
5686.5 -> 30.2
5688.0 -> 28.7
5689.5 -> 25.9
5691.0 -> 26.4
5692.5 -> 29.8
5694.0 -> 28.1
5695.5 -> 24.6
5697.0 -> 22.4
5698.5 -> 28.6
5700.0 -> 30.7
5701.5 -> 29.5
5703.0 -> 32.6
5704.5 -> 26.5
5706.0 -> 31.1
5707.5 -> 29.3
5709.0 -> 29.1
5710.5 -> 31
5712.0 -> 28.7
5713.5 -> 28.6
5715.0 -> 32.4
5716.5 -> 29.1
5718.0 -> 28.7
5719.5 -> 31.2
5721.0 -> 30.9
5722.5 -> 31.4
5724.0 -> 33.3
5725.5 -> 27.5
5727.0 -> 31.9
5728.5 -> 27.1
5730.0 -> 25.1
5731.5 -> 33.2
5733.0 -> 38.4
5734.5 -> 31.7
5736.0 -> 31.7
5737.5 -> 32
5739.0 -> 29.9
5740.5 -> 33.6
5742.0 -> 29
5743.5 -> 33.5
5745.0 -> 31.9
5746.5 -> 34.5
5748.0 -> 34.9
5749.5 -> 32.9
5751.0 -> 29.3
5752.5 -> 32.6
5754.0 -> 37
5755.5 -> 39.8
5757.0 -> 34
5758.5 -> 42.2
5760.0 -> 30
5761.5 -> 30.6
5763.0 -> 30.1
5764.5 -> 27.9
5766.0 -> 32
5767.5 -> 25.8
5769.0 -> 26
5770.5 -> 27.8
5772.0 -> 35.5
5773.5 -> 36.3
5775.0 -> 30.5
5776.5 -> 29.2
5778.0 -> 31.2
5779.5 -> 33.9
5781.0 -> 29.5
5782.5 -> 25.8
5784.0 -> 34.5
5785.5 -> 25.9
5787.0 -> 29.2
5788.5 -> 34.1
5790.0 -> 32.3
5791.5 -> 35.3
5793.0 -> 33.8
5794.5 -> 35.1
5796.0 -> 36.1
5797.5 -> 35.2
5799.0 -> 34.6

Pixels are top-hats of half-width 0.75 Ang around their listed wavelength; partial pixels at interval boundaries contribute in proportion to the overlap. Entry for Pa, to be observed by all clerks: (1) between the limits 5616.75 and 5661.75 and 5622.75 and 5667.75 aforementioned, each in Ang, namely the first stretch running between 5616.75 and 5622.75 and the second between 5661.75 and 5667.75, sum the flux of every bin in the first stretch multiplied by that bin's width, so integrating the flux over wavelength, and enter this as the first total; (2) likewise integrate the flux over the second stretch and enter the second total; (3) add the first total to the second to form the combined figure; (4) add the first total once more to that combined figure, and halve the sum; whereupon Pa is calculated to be 219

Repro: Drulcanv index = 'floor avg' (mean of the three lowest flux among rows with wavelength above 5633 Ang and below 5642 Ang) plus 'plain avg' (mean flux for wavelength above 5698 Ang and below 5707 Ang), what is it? 53.3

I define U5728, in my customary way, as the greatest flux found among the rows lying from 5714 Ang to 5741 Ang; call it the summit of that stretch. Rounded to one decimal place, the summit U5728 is 38.4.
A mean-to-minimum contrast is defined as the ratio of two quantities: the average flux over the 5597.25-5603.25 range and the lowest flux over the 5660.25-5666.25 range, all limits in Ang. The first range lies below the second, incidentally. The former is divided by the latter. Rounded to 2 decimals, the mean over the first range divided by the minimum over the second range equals 0.97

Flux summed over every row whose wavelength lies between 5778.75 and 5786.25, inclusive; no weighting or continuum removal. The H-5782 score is 150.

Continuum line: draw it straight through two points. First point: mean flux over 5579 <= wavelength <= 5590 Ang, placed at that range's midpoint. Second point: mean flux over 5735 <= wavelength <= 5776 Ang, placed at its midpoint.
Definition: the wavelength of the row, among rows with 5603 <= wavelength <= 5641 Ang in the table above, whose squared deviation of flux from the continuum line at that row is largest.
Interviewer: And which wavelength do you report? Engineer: 5631.0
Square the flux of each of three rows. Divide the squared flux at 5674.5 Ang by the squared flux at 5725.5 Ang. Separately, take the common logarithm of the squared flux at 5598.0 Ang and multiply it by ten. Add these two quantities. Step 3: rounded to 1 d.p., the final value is 28.5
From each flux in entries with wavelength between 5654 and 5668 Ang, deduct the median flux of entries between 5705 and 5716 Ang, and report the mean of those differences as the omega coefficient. -5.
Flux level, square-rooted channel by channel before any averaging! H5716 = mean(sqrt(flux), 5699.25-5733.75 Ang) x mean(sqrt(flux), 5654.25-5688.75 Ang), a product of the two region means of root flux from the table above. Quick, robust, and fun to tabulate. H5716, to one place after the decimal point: 27.8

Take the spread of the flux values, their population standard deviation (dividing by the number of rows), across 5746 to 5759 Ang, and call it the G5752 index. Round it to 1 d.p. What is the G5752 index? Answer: 3.7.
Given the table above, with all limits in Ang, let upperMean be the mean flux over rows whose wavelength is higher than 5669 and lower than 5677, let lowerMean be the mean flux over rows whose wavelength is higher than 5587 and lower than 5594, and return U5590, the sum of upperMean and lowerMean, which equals 53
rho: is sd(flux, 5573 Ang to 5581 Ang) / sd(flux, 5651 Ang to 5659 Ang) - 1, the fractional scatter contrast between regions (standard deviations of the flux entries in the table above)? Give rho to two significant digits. 1.1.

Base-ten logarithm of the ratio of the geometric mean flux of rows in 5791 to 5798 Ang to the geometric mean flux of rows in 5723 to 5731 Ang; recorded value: 0.086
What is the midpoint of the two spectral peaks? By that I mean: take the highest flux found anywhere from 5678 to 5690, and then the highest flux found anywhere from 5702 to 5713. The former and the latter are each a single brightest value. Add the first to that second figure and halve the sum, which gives 31.4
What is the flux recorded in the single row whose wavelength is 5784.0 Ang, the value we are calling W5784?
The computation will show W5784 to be 34.5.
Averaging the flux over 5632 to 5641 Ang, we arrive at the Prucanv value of 25.4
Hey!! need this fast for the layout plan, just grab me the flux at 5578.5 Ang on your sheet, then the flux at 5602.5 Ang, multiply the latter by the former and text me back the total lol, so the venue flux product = 523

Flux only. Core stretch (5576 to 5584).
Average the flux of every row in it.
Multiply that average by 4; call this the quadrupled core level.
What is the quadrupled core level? 111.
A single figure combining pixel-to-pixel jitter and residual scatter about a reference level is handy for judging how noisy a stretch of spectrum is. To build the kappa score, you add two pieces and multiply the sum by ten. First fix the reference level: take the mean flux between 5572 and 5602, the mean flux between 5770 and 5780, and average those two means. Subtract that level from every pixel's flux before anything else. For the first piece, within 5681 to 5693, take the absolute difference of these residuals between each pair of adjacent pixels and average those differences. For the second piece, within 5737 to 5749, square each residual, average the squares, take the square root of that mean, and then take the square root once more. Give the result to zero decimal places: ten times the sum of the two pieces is 39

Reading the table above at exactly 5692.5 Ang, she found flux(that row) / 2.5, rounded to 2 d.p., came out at 11.92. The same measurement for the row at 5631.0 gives 6.92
